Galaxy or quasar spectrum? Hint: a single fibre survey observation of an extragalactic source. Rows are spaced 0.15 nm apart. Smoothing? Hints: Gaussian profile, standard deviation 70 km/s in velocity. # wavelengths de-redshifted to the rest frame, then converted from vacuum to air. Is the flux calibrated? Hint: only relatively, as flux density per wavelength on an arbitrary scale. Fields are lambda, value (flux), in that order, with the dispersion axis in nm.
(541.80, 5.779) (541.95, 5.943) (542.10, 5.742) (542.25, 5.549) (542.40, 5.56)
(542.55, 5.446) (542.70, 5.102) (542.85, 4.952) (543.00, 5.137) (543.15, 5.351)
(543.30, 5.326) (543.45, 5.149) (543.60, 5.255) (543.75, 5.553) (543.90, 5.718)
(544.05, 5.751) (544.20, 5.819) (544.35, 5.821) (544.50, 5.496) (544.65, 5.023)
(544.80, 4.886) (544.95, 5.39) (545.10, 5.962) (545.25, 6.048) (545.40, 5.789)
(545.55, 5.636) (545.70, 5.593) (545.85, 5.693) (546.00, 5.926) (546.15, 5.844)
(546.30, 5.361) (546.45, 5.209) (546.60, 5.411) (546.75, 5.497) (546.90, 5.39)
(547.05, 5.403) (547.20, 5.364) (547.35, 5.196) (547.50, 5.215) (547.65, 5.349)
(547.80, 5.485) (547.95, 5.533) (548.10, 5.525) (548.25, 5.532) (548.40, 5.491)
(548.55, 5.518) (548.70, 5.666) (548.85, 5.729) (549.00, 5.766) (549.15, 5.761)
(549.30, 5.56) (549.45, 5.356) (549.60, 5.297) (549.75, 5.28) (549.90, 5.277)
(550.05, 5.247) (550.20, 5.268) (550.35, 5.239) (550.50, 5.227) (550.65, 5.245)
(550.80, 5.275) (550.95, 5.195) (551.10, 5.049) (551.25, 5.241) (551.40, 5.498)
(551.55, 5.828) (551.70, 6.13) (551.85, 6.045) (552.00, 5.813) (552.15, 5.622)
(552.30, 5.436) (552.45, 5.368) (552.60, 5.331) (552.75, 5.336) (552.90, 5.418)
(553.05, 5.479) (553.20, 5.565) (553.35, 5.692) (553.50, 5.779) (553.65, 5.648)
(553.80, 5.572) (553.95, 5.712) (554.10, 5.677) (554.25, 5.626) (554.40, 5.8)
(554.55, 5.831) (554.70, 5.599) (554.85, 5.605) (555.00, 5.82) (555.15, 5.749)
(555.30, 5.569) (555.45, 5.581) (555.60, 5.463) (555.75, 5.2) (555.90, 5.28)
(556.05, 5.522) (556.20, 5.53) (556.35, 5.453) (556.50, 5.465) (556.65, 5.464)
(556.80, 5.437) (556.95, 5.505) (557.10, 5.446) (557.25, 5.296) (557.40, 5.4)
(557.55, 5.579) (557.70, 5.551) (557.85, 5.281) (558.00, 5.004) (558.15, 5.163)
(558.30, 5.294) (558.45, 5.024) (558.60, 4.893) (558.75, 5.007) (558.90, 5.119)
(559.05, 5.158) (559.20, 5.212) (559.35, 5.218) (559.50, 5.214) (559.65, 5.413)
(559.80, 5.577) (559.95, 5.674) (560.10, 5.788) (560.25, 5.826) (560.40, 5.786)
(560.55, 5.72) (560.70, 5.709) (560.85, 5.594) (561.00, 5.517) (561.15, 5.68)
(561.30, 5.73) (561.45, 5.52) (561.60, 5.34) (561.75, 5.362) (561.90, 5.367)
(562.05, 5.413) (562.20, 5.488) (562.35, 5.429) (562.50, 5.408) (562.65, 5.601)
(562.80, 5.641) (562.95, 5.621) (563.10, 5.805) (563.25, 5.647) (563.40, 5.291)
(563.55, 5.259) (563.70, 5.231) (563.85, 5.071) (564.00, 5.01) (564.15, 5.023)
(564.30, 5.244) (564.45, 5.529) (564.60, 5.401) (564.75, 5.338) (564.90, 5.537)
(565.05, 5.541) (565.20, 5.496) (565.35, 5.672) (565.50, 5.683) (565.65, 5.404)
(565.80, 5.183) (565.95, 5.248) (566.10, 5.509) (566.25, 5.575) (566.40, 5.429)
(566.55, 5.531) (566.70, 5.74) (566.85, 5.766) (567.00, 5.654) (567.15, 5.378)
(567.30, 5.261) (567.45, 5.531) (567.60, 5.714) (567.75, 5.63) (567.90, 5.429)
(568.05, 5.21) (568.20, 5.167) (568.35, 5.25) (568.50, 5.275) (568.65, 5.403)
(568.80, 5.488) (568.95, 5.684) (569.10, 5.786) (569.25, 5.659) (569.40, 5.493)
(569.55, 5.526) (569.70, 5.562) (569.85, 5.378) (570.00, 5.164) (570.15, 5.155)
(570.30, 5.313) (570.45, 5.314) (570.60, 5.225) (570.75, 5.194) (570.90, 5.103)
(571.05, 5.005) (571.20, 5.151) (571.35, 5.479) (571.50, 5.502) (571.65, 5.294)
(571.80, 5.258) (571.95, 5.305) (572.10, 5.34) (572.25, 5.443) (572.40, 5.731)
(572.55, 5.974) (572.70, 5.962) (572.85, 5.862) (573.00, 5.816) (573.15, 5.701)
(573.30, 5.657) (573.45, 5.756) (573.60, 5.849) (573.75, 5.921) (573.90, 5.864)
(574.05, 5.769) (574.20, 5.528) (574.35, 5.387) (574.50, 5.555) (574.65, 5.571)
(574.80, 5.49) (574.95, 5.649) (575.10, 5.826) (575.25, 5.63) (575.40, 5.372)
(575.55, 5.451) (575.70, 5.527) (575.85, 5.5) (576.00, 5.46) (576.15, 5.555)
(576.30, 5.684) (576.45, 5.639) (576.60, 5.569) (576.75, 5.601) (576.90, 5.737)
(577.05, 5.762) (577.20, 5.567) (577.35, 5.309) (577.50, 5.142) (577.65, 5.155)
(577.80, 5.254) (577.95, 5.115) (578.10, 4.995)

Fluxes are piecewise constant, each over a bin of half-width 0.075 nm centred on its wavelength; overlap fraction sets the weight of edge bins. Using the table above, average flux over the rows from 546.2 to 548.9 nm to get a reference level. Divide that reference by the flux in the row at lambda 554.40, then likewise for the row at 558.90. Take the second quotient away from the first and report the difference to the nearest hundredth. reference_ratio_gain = -0.12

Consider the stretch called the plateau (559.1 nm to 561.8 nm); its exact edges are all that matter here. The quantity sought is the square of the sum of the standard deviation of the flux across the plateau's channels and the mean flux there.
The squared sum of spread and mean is 33.1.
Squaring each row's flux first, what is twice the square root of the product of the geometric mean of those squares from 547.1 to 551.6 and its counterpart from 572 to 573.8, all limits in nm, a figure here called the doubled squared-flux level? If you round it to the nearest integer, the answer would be 62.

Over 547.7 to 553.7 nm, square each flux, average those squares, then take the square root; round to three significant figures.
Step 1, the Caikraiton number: 5.50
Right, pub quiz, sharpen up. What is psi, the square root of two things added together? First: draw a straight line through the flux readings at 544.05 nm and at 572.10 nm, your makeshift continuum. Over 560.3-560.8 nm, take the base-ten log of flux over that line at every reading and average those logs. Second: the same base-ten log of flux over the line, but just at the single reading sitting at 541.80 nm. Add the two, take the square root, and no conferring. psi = 0.13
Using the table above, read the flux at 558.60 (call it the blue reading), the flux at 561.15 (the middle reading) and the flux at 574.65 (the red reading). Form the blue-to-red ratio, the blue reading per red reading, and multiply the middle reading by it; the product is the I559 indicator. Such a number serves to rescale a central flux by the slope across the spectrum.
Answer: 5.0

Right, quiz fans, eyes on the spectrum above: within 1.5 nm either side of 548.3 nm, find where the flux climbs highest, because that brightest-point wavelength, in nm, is 549.00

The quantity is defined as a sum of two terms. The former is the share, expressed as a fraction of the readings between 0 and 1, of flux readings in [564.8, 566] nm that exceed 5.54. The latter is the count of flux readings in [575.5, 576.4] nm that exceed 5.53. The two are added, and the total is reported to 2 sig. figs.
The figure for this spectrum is 2.4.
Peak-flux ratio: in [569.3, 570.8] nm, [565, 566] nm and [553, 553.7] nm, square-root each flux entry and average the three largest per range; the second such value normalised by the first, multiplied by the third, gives 2.41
